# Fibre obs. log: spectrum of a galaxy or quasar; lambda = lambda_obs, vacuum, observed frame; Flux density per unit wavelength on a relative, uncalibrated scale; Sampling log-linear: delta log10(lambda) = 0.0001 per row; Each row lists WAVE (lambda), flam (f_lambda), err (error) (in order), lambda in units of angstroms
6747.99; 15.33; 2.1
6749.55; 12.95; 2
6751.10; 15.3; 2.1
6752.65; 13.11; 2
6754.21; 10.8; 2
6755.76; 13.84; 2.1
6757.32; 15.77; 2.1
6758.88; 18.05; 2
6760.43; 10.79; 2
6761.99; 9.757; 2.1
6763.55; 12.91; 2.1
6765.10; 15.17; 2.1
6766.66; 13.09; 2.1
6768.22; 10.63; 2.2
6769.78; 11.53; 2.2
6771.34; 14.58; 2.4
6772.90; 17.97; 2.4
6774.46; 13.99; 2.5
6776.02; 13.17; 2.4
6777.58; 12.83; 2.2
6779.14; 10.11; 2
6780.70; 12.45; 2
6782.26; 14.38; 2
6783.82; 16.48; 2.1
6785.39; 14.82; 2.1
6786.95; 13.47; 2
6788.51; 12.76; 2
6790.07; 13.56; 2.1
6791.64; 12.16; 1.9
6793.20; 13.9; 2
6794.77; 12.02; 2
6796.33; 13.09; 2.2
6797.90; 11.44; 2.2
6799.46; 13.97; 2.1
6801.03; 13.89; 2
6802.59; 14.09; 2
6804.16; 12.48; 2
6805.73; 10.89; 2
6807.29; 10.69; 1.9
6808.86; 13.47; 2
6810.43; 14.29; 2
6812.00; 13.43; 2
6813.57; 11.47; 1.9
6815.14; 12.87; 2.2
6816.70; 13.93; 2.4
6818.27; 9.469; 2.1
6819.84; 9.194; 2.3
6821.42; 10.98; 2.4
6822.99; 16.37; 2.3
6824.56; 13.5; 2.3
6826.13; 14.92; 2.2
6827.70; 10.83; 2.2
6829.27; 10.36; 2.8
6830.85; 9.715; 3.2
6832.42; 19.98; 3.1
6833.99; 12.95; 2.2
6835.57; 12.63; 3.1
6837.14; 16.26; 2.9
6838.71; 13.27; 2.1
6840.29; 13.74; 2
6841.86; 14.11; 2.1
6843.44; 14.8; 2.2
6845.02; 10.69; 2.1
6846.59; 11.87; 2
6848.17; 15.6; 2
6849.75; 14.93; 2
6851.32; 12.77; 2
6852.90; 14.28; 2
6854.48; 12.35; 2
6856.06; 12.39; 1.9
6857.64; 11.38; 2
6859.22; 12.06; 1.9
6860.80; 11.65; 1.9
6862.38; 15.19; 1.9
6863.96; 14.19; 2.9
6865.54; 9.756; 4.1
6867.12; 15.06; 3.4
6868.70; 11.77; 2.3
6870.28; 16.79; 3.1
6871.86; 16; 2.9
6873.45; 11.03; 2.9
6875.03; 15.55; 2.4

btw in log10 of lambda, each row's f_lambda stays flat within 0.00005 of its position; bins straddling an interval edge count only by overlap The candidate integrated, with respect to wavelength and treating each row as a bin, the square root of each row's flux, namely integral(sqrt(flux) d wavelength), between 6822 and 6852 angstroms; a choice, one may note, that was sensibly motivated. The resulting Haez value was 110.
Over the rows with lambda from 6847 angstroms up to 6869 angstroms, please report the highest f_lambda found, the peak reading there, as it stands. 15.6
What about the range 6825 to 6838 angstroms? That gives 19.98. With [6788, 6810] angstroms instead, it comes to 14.09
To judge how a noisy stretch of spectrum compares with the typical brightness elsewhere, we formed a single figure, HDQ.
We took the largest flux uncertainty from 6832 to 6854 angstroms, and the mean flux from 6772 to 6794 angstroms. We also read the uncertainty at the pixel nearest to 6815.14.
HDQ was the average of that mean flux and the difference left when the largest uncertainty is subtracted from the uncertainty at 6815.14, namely 6.41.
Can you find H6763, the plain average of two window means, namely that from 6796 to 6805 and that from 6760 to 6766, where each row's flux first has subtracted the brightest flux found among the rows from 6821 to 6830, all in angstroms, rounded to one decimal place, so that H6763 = -3.7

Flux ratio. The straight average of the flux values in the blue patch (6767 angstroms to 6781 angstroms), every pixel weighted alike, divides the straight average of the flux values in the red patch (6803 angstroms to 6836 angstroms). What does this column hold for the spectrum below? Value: 0.97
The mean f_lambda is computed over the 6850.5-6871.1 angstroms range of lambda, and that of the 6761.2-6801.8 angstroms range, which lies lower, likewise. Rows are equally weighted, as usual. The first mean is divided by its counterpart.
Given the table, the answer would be 0.99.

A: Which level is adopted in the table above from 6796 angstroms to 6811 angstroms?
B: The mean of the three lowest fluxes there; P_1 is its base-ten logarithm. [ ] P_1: 1.04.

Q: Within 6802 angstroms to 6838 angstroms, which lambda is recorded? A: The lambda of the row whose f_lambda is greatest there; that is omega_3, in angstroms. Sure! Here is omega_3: 6832.42 angstroms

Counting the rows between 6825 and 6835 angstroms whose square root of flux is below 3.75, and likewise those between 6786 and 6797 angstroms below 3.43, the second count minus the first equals -4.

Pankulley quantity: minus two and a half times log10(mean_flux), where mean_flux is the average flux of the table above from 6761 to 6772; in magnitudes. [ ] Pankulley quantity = -2.74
